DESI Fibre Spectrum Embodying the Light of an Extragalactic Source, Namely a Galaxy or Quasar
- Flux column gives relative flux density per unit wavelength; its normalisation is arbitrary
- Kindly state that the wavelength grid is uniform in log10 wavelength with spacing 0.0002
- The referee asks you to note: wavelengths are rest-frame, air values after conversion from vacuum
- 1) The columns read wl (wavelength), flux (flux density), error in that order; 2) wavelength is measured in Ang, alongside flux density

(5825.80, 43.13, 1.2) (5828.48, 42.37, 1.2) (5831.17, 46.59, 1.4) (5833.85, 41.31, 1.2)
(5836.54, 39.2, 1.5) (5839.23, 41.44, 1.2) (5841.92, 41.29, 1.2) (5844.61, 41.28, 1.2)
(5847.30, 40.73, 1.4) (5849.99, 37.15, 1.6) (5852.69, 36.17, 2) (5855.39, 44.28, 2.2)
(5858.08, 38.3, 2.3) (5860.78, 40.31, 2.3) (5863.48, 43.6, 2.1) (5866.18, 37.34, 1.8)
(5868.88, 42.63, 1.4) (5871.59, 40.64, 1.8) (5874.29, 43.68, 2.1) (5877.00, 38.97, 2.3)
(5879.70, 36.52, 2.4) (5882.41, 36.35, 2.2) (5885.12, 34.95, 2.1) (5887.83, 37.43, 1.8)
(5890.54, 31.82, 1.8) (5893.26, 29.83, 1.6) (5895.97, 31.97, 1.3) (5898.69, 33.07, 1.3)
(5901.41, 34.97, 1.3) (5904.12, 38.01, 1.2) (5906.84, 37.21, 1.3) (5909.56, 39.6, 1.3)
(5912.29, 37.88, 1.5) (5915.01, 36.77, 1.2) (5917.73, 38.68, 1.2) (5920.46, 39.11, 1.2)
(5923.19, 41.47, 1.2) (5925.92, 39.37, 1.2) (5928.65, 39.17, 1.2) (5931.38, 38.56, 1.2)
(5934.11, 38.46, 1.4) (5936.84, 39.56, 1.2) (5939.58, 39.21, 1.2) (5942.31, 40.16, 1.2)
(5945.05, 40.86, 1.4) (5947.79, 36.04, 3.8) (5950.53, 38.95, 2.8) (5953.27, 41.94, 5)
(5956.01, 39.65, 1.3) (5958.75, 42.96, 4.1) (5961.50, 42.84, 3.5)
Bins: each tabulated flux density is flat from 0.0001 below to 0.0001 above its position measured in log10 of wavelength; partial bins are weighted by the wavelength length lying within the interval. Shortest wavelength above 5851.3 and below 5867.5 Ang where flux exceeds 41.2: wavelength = 5855.39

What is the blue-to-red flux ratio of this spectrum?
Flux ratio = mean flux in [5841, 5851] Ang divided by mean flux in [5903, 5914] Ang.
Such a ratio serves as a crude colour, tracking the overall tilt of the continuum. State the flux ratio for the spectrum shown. 1.05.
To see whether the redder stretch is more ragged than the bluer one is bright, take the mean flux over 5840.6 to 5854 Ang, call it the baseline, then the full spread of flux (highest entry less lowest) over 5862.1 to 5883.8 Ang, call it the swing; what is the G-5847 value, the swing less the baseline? -32.0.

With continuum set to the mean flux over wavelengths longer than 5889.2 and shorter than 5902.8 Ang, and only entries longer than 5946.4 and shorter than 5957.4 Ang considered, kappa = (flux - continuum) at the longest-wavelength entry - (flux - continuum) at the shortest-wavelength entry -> 3.6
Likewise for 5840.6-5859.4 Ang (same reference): -3.0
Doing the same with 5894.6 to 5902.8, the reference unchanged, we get 3.0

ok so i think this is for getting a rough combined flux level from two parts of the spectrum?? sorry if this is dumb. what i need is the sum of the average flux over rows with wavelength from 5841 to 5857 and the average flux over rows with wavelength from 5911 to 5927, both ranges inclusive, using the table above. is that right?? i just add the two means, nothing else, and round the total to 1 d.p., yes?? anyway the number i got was 79.0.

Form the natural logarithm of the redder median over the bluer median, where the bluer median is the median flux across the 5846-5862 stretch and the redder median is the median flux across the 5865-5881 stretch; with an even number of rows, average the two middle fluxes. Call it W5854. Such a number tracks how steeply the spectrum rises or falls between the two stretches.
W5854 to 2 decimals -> 0.01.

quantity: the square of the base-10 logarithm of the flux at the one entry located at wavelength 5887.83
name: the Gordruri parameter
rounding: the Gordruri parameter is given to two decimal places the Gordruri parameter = 2.48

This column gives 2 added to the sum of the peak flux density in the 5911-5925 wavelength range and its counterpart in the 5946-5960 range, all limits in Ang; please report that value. 86.4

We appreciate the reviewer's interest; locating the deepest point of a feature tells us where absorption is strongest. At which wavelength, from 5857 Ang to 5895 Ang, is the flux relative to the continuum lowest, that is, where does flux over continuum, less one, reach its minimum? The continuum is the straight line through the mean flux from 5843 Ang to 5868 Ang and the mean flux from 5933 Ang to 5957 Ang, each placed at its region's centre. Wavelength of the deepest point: 5893.26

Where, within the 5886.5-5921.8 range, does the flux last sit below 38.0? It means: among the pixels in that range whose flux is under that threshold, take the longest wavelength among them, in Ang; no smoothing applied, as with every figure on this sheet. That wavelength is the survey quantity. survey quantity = 5915.01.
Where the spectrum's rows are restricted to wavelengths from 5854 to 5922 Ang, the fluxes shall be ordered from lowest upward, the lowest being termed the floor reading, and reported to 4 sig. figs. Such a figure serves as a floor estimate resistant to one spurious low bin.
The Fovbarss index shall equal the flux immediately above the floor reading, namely 31.82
